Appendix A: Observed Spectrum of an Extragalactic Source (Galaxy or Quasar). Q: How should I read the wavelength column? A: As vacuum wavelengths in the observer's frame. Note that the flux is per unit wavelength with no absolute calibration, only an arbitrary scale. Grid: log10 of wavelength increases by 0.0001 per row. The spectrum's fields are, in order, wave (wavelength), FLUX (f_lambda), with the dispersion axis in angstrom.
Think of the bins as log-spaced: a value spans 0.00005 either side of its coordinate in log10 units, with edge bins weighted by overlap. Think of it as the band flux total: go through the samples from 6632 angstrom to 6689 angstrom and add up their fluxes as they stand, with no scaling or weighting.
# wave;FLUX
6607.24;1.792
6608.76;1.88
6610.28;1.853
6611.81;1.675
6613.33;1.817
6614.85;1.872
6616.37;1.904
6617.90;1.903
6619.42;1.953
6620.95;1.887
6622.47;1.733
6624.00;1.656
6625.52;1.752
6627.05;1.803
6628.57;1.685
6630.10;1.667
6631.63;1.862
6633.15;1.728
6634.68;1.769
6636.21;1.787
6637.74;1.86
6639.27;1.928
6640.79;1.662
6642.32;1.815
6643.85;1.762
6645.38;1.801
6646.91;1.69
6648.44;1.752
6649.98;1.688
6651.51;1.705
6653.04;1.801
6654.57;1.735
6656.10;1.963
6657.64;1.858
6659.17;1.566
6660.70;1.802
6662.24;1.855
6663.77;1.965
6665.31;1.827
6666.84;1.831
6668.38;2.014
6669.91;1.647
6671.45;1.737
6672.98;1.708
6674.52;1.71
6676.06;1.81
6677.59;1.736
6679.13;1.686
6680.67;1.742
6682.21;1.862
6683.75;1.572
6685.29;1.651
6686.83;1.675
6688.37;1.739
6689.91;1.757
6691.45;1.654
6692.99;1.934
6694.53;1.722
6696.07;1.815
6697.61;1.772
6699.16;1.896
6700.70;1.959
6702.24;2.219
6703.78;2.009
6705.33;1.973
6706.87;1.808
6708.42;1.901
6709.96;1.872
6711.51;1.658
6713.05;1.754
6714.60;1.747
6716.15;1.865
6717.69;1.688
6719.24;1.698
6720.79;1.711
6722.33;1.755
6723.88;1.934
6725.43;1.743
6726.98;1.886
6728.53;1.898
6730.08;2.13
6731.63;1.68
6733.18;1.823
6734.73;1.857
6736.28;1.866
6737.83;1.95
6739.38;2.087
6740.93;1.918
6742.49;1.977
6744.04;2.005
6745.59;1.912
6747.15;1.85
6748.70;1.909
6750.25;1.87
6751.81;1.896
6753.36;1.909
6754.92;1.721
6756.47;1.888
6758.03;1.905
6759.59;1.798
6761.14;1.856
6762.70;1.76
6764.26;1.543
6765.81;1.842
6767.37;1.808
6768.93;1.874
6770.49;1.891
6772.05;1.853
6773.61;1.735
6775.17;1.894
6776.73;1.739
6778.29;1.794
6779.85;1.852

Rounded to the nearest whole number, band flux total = 65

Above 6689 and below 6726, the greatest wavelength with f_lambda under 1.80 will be 6725.43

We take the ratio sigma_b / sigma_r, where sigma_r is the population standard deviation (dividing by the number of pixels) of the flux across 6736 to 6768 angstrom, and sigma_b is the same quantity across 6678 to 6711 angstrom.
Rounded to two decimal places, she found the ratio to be 1.36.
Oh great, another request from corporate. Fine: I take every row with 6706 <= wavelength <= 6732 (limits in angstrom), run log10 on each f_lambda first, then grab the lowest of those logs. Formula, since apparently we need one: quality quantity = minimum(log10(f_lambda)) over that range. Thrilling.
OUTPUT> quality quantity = 0.22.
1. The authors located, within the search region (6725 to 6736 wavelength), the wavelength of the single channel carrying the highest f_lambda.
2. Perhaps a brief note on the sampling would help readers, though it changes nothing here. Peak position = 6730.08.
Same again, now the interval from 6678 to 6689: 6682.21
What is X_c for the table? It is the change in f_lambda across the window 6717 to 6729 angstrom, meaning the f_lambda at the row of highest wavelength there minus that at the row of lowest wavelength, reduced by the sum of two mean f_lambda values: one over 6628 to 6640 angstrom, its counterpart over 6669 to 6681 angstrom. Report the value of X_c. -3.30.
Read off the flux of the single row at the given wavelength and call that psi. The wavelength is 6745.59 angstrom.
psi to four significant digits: 1.912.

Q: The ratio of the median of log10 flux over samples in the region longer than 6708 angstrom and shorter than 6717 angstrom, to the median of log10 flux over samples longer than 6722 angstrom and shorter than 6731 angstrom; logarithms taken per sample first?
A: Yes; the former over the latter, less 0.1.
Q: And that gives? 0.83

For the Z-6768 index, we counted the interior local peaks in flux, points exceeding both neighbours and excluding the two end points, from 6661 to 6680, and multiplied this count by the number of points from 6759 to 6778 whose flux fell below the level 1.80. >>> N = 20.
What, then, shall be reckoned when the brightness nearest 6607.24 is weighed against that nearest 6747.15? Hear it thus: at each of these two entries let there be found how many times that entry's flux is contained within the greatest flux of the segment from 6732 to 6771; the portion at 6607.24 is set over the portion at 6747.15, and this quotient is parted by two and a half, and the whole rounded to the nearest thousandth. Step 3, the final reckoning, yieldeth 0.413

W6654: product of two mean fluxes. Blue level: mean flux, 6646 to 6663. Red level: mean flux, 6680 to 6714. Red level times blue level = 3.20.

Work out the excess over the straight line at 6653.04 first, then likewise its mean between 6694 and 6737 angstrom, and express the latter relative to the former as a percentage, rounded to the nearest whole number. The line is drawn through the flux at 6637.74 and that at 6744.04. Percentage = 152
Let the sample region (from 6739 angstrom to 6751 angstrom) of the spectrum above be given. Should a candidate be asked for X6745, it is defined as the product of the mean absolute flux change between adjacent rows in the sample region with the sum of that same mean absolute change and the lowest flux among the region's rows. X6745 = 0.14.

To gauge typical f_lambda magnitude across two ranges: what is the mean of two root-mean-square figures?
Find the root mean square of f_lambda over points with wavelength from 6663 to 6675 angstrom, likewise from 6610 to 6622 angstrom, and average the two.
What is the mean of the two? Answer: 1.83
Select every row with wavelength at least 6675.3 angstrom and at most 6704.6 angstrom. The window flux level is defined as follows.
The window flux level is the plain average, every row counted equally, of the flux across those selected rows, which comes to 1.80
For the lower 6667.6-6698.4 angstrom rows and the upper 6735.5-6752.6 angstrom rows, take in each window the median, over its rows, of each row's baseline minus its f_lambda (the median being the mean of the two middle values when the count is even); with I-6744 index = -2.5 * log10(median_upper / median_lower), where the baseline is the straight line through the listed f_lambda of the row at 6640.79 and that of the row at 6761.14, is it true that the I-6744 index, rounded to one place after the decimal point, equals -2.6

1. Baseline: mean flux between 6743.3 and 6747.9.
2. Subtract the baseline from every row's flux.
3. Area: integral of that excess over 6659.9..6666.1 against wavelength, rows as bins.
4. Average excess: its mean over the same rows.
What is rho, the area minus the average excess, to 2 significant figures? -0.31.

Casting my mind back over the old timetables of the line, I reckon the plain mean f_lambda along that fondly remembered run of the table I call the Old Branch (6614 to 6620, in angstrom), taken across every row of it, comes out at 1.91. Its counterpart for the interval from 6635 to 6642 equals 1.81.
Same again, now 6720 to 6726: 1.79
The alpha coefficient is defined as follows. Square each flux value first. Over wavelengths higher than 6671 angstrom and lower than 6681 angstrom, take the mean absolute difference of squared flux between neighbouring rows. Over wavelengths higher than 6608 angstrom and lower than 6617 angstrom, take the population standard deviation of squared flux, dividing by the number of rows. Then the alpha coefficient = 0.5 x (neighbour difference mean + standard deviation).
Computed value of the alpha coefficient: 0.23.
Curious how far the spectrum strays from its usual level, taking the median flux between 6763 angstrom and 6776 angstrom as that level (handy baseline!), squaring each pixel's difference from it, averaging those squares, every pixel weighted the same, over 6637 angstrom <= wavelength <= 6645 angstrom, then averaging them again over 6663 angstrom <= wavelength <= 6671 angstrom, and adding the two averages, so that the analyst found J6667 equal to 0.026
